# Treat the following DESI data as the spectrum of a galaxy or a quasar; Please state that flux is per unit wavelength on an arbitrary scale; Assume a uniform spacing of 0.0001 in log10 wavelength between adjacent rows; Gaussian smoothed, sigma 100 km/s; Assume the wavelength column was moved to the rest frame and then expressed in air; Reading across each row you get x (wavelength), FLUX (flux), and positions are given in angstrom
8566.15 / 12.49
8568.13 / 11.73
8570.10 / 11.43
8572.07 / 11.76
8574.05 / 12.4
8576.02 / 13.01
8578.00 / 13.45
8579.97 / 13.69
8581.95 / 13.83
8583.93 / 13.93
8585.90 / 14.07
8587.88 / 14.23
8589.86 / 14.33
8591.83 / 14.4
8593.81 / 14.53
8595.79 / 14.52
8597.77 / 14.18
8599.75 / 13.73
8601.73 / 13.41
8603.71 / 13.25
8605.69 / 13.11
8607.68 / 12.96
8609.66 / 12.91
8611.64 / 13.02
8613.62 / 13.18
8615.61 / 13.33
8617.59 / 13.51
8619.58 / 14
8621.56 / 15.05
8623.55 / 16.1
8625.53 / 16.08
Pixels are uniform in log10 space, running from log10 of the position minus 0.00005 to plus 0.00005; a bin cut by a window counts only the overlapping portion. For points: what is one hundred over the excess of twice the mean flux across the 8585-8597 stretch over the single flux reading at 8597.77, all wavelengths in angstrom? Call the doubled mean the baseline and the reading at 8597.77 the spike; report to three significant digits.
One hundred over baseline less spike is 6.89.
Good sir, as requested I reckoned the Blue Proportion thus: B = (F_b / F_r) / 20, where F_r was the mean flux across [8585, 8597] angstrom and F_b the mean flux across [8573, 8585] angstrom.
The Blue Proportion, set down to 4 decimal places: 0.0466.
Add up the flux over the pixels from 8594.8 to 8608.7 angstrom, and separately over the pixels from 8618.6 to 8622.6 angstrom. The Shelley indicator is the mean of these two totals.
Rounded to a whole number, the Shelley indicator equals 62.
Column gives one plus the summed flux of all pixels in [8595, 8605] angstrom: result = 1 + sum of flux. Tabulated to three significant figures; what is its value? 70.1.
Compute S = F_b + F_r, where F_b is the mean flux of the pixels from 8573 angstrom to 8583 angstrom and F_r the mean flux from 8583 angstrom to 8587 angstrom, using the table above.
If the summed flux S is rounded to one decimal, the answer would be 27.3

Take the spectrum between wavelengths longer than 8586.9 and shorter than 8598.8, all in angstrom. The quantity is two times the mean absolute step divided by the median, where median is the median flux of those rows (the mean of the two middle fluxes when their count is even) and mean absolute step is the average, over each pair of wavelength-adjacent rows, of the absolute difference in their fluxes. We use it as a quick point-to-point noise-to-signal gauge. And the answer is 0.018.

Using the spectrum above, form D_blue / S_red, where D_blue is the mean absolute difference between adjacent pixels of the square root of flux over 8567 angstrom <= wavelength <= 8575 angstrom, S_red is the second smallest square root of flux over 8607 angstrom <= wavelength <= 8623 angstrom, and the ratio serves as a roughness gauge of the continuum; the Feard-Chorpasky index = 0.017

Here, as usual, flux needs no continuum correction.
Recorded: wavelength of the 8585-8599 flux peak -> 8593.81 angstrom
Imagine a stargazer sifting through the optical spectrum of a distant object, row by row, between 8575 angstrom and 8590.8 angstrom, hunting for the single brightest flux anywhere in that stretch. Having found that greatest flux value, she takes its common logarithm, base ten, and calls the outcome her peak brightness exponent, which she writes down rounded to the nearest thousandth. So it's 1.156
